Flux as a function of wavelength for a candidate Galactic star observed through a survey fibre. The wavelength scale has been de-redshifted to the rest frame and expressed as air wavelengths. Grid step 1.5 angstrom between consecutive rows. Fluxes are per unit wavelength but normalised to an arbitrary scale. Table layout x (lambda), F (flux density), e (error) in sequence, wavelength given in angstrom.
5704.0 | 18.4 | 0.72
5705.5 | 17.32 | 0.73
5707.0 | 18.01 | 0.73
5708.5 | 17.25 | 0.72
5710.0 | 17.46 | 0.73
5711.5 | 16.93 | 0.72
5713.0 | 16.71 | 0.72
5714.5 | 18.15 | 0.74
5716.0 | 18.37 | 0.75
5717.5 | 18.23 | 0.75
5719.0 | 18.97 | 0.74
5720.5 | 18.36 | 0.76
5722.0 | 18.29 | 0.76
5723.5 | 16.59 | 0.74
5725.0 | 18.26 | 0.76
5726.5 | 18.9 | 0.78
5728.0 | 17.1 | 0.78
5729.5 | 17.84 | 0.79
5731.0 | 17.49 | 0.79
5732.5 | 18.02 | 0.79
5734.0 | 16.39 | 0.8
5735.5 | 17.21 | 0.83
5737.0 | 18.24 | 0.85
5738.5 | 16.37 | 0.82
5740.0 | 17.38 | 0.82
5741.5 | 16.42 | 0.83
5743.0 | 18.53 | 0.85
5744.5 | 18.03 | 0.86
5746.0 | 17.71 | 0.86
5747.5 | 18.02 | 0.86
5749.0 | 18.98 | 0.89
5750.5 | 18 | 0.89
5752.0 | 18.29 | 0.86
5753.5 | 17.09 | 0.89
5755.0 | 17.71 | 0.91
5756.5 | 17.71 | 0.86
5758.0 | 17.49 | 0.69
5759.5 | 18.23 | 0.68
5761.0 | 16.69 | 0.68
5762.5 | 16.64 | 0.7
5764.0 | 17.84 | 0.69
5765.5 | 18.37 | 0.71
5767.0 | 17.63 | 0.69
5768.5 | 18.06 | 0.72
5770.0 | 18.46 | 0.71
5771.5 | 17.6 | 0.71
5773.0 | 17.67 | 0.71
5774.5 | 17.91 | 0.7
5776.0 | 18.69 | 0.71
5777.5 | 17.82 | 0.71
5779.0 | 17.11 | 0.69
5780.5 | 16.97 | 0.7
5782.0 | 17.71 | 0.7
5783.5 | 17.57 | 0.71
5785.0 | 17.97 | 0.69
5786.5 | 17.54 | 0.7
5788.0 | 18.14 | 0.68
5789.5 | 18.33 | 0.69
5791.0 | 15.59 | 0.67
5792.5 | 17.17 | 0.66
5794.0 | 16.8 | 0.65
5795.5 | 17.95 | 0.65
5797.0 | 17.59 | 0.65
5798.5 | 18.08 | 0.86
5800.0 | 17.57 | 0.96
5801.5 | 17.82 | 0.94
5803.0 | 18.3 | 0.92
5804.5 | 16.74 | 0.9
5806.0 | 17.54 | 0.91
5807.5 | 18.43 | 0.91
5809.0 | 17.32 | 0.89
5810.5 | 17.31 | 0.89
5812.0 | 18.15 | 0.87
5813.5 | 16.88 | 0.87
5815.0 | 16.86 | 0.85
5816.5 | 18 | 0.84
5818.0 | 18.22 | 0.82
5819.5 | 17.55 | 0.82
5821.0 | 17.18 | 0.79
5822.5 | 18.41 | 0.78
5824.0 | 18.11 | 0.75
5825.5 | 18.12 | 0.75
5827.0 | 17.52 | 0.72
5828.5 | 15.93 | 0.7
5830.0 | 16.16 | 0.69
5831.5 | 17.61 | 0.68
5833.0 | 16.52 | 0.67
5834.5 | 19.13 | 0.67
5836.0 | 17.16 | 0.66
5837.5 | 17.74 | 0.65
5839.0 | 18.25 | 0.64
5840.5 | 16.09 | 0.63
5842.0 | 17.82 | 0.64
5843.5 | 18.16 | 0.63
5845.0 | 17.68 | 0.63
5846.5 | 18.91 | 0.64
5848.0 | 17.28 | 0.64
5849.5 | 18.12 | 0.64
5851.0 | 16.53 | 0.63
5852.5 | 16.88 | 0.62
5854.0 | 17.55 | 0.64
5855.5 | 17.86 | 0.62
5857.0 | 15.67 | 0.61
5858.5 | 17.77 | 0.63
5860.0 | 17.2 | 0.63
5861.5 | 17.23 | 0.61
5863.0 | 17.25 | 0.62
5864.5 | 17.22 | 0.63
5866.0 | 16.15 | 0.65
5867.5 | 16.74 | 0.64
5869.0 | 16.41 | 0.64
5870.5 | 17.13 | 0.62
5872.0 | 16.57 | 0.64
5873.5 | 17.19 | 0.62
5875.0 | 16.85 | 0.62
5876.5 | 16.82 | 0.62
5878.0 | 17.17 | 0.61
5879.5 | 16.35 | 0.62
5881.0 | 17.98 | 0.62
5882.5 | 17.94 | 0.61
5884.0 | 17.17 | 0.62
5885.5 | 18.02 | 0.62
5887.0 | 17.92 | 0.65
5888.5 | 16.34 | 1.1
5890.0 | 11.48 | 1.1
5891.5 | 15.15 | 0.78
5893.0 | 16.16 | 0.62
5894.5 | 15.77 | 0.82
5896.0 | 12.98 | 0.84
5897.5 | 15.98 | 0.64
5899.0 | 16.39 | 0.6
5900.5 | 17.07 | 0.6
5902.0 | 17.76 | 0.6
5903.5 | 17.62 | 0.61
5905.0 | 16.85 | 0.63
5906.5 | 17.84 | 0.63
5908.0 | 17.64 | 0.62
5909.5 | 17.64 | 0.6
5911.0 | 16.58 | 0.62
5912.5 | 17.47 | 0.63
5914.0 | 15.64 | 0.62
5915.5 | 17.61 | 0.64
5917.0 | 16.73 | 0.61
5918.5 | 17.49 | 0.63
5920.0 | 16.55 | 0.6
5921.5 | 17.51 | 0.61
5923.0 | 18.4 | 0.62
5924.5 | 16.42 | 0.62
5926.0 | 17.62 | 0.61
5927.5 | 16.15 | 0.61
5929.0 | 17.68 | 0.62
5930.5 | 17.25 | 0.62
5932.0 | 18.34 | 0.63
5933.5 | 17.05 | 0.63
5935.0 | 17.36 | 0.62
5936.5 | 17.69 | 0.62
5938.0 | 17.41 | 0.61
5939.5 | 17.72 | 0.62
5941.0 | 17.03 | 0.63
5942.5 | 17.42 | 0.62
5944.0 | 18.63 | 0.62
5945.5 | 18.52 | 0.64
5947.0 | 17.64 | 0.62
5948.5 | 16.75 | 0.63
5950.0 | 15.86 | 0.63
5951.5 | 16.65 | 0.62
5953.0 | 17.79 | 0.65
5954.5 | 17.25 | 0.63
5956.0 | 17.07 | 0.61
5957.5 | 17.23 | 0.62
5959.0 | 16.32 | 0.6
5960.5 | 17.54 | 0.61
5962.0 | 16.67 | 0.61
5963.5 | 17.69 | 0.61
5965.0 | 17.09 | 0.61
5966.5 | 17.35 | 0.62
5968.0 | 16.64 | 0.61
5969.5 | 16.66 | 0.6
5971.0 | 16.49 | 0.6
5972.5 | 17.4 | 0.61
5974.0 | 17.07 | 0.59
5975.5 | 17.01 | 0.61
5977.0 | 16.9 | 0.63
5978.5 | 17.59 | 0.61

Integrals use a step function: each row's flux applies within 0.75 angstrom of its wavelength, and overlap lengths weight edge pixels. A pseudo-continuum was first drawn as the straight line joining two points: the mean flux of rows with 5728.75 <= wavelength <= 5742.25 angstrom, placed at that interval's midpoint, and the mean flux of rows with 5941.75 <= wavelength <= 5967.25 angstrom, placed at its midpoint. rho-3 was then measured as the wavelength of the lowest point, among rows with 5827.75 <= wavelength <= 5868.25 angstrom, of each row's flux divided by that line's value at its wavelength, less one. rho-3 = 5857.0 angstrom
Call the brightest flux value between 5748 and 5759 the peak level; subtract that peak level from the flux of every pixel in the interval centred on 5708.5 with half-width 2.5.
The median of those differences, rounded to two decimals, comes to -1.52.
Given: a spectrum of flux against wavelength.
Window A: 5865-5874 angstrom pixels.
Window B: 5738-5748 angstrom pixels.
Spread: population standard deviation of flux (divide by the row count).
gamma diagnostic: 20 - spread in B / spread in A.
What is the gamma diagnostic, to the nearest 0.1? 17.9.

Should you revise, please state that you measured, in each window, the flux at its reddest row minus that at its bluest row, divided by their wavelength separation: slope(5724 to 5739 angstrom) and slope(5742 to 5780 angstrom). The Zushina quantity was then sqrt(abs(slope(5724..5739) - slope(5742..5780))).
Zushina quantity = 0.32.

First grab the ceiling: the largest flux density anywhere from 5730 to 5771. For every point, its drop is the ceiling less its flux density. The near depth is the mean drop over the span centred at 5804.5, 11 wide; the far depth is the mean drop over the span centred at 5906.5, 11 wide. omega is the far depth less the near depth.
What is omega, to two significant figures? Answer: 0.26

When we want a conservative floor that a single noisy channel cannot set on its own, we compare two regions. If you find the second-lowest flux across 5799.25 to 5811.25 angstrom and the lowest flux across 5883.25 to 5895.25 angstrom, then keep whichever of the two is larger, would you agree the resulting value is 17.3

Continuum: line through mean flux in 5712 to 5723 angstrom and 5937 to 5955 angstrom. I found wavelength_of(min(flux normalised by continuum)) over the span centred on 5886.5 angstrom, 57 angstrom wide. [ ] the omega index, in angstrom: 5890.0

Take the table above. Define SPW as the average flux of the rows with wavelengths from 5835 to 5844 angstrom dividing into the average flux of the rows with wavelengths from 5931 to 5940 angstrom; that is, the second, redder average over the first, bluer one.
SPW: 1.00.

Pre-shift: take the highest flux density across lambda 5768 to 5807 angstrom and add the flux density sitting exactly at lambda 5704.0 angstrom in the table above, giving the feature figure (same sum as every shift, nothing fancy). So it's 37.1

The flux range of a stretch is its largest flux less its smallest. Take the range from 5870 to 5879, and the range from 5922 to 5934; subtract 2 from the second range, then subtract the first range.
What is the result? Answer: -0.4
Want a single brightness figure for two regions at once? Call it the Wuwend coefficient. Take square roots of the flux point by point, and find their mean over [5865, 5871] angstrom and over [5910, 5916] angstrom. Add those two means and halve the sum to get 4.09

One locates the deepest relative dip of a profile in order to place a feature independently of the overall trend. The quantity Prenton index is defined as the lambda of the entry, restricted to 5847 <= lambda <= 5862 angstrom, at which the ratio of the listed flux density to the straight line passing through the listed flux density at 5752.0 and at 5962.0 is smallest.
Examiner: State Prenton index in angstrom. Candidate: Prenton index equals 5857.0 angstrom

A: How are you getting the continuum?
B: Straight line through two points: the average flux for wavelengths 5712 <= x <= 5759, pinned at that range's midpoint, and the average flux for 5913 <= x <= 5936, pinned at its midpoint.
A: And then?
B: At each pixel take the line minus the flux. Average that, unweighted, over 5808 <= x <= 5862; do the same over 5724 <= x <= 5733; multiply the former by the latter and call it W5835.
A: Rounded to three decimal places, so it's 0.001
